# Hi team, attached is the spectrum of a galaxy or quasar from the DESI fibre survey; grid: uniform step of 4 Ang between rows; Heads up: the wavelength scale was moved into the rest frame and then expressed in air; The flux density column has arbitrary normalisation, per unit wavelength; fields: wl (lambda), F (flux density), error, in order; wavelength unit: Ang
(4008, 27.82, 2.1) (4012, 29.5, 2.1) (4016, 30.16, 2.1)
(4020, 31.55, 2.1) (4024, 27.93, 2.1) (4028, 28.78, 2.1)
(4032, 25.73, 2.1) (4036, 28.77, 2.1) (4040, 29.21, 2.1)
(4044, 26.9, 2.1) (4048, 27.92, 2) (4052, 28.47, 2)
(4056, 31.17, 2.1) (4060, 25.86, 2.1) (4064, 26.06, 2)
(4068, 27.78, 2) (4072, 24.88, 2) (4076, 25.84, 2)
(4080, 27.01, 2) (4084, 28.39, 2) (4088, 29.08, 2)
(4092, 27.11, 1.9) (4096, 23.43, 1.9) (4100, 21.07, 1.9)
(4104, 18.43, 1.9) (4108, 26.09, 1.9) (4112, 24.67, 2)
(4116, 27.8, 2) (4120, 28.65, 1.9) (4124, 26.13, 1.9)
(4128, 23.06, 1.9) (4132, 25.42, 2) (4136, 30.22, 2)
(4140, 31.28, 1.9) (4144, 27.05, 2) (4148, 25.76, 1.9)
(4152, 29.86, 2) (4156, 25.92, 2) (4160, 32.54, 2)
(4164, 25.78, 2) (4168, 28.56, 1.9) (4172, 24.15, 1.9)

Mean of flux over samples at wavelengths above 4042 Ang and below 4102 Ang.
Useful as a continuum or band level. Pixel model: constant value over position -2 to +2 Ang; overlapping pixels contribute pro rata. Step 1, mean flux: 26.7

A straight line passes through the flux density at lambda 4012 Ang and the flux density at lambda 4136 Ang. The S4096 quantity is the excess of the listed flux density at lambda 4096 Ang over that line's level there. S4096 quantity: -6.6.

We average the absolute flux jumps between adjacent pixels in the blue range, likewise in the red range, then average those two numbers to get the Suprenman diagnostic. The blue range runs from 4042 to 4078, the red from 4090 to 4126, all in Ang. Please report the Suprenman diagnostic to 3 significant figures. 2.48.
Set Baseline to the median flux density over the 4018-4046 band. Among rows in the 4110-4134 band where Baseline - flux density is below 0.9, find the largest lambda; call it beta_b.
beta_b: 4120 Ang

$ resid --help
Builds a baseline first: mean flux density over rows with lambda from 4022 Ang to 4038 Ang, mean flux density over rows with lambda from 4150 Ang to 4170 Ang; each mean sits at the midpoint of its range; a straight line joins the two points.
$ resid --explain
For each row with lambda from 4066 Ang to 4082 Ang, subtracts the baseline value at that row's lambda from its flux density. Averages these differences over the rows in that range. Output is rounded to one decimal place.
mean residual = -1.7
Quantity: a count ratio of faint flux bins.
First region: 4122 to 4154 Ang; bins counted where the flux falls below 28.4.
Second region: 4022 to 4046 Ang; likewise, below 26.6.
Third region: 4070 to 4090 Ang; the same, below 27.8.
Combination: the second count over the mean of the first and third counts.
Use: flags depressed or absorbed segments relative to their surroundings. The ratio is 0.25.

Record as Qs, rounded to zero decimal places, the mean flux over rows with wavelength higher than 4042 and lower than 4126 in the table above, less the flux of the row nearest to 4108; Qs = 0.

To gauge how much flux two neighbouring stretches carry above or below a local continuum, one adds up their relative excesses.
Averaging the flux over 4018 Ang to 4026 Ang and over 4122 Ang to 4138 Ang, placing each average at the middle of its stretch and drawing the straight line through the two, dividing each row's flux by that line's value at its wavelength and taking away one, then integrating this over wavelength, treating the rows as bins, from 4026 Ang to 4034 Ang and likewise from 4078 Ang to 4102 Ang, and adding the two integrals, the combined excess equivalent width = -1.9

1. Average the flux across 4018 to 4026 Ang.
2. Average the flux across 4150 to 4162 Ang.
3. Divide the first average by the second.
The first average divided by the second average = 1.01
